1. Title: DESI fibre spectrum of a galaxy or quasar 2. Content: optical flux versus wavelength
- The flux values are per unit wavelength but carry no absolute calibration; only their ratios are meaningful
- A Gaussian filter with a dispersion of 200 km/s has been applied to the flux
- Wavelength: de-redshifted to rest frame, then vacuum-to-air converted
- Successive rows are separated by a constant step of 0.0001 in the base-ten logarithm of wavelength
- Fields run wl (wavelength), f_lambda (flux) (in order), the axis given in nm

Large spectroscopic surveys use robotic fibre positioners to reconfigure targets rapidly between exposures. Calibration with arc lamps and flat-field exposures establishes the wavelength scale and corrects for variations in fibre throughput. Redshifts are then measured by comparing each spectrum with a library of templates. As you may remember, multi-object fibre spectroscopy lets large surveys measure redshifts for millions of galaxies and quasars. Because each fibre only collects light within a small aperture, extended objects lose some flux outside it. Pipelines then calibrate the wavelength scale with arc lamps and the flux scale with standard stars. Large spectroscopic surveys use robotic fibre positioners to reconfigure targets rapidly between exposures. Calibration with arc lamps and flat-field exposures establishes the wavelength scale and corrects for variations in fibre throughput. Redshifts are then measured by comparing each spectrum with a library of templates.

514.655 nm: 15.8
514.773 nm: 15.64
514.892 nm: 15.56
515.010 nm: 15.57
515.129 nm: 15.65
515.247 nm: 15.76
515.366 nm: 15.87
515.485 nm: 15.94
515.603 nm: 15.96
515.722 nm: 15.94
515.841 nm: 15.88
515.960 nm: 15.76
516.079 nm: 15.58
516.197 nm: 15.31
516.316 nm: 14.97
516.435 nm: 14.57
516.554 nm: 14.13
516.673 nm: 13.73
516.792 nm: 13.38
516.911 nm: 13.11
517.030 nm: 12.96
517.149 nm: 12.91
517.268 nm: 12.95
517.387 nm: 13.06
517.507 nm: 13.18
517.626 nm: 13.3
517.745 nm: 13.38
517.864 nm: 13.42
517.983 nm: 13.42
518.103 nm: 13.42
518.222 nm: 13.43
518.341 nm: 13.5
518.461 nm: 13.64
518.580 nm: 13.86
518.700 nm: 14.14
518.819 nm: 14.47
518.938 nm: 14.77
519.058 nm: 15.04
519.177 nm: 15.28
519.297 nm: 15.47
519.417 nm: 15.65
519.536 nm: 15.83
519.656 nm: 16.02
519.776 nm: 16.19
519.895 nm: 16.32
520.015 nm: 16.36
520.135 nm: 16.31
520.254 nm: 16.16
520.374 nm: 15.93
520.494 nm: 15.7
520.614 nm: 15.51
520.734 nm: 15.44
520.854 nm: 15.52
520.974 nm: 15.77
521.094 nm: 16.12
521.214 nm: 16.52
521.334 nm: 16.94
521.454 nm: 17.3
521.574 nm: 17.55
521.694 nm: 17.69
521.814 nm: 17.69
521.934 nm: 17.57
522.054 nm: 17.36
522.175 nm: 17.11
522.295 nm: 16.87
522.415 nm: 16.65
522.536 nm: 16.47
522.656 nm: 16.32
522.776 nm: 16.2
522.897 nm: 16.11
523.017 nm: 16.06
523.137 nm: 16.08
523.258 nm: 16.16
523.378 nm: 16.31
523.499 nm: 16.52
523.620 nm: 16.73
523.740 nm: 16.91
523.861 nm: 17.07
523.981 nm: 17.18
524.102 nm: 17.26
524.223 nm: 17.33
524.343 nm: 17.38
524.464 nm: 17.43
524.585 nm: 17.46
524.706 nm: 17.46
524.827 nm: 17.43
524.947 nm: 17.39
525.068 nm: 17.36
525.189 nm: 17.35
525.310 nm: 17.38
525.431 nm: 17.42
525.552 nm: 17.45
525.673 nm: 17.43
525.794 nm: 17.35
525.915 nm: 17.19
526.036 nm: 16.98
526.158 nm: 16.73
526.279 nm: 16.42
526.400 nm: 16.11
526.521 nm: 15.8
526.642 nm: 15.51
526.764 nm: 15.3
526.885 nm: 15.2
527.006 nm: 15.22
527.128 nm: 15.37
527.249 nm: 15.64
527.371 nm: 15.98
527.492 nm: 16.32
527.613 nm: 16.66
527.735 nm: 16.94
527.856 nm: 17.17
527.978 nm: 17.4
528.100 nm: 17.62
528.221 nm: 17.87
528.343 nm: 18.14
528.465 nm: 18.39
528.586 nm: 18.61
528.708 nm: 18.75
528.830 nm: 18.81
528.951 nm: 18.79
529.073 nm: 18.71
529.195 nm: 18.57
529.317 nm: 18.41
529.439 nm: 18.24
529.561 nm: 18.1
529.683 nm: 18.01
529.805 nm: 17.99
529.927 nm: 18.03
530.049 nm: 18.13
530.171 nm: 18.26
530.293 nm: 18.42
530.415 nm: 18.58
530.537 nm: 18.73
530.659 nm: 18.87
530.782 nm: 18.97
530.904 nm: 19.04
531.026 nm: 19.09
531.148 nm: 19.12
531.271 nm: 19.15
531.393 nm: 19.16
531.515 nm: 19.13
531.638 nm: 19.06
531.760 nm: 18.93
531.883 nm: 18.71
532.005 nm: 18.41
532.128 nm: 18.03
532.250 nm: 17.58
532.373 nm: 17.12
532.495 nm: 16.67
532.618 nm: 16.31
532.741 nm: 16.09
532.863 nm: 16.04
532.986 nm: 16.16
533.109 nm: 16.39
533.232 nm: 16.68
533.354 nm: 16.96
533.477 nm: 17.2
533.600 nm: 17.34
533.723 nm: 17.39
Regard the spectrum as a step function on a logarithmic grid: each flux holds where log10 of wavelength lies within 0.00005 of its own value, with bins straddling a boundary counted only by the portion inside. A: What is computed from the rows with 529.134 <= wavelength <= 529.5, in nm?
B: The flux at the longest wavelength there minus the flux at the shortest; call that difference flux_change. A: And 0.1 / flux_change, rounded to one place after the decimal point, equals -0.3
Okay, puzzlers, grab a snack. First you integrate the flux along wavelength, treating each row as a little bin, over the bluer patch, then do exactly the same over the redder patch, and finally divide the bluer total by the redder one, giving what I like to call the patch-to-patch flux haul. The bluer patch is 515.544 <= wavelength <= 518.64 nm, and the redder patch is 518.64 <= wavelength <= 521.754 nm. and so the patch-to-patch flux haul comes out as 0.88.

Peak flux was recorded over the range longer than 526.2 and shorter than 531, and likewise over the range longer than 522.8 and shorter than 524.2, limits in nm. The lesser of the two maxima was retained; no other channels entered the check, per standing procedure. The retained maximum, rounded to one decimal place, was 17.3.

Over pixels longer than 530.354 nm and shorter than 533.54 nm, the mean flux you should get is 18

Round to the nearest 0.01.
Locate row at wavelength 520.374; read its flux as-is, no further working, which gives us 15.93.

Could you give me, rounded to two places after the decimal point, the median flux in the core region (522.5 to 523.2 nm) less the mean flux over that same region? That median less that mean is -0.05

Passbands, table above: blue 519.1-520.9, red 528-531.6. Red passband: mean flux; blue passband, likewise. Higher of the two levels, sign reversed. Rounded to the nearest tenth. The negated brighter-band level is -18.5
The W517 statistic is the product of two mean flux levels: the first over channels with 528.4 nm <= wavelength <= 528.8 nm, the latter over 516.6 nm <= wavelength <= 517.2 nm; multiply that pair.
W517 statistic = 246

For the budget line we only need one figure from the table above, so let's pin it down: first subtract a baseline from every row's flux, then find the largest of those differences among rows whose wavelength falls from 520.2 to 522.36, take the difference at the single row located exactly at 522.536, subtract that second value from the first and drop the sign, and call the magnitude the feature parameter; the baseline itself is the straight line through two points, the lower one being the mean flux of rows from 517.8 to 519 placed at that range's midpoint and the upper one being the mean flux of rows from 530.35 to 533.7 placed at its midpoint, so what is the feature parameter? 1.5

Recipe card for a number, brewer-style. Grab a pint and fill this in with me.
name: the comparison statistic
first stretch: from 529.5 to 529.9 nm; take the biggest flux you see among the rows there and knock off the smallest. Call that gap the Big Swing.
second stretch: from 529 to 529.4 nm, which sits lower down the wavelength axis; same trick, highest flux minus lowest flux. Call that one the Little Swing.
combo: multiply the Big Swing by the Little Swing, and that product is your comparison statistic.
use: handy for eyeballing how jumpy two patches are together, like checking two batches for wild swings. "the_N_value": 0.033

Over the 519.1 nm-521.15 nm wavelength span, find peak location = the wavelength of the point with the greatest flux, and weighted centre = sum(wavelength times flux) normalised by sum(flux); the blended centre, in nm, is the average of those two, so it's 520.08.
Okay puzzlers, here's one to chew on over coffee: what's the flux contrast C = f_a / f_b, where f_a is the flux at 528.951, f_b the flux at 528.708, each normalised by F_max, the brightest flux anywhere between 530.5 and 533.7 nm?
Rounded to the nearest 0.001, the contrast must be 1.002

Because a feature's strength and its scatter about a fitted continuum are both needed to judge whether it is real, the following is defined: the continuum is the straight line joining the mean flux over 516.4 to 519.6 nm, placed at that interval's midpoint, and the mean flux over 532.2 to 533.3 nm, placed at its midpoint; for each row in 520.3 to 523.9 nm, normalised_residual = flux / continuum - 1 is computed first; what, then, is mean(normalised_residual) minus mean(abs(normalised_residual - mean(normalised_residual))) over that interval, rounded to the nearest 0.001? 0.091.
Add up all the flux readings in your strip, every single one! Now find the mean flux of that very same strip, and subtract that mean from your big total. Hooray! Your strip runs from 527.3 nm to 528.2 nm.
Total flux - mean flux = 101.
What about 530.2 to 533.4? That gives 449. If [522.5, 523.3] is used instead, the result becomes 97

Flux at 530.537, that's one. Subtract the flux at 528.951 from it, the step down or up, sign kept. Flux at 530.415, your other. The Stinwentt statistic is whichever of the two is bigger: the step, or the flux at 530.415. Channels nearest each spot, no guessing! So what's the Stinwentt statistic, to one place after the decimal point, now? 18.6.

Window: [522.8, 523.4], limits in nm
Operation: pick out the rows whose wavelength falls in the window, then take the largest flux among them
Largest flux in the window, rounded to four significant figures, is 16.31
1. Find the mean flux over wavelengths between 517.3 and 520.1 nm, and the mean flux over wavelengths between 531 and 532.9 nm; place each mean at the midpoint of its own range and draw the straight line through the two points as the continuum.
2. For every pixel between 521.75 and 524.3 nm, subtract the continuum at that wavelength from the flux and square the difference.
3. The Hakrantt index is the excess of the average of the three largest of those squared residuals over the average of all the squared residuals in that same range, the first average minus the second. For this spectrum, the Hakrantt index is 3.2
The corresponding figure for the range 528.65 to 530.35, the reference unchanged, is 1.4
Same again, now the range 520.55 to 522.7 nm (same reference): 3.1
